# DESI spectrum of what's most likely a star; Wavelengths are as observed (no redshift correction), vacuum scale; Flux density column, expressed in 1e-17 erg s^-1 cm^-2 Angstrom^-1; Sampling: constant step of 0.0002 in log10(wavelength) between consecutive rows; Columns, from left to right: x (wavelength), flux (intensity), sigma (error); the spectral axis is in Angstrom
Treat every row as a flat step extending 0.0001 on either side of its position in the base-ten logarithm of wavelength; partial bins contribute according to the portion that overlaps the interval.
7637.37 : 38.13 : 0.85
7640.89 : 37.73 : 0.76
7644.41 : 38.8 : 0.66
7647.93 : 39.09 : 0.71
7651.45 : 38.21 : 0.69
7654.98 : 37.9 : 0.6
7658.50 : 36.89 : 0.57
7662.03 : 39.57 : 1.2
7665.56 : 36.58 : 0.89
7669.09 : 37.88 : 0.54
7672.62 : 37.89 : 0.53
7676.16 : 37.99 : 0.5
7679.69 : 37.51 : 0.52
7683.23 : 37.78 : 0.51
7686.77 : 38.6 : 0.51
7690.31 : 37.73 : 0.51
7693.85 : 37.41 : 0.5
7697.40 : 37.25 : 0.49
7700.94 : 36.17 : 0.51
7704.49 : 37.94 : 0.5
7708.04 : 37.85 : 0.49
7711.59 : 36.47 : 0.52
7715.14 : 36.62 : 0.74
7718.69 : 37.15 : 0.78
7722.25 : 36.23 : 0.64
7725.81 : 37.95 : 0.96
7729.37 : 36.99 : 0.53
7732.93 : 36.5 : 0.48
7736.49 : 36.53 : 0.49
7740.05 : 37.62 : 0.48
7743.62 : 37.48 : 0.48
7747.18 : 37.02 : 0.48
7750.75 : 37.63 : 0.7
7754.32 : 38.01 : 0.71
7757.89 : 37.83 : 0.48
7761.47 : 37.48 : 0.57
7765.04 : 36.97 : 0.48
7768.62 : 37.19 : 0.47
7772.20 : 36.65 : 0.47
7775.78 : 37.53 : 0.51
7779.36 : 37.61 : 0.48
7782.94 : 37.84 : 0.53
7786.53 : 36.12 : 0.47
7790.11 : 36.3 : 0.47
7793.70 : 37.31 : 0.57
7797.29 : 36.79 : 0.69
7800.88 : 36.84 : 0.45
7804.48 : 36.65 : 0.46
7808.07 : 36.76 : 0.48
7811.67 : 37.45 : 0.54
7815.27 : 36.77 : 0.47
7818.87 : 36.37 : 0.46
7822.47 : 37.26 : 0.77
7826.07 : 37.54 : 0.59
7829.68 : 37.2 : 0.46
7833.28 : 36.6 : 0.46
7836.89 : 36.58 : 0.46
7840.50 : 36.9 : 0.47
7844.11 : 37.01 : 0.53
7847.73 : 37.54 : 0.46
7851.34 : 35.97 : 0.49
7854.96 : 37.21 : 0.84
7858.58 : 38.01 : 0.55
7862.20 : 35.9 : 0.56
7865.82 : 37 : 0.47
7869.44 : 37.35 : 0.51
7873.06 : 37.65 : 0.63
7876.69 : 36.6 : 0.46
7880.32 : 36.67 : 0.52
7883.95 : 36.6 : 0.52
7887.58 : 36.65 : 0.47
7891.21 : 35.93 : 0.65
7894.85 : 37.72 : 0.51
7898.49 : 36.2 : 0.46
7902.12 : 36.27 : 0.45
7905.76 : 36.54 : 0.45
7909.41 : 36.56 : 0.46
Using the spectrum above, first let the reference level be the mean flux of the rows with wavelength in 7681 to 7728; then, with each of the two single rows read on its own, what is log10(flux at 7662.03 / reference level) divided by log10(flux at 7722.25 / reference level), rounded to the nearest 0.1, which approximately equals -2.0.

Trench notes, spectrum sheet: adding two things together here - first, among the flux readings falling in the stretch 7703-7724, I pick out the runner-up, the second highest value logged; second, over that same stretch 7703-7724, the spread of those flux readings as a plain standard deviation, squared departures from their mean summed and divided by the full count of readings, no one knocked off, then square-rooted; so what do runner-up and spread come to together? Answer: 38.5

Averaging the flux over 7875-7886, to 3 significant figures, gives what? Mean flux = 36.6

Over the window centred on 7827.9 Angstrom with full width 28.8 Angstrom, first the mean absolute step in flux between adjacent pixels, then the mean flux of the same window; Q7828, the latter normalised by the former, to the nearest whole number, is 91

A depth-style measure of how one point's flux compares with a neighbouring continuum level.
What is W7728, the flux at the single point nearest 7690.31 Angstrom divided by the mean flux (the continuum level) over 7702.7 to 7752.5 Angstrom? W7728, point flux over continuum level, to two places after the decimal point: 1.02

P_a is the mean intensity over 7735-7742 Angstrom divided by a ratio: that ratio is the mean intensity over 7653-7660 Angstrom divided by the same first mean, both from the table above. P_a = 36.8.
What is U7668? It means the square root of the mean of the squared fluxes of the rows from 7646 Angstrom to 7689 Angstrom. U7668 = 38.0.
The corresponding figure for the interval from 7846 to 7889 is 36.9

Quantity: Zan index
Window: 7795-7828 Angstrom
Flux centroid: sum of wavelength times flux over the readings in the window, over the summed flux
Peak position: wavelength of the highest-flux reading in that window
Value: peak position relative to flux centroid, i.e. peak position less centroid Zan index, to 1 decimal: 14.4 Angstrom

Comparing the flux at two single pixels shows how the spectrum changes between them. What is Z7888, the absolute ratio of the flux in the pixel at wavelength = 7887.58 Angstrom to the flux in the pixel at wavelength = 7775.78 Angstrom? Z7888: 0.977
